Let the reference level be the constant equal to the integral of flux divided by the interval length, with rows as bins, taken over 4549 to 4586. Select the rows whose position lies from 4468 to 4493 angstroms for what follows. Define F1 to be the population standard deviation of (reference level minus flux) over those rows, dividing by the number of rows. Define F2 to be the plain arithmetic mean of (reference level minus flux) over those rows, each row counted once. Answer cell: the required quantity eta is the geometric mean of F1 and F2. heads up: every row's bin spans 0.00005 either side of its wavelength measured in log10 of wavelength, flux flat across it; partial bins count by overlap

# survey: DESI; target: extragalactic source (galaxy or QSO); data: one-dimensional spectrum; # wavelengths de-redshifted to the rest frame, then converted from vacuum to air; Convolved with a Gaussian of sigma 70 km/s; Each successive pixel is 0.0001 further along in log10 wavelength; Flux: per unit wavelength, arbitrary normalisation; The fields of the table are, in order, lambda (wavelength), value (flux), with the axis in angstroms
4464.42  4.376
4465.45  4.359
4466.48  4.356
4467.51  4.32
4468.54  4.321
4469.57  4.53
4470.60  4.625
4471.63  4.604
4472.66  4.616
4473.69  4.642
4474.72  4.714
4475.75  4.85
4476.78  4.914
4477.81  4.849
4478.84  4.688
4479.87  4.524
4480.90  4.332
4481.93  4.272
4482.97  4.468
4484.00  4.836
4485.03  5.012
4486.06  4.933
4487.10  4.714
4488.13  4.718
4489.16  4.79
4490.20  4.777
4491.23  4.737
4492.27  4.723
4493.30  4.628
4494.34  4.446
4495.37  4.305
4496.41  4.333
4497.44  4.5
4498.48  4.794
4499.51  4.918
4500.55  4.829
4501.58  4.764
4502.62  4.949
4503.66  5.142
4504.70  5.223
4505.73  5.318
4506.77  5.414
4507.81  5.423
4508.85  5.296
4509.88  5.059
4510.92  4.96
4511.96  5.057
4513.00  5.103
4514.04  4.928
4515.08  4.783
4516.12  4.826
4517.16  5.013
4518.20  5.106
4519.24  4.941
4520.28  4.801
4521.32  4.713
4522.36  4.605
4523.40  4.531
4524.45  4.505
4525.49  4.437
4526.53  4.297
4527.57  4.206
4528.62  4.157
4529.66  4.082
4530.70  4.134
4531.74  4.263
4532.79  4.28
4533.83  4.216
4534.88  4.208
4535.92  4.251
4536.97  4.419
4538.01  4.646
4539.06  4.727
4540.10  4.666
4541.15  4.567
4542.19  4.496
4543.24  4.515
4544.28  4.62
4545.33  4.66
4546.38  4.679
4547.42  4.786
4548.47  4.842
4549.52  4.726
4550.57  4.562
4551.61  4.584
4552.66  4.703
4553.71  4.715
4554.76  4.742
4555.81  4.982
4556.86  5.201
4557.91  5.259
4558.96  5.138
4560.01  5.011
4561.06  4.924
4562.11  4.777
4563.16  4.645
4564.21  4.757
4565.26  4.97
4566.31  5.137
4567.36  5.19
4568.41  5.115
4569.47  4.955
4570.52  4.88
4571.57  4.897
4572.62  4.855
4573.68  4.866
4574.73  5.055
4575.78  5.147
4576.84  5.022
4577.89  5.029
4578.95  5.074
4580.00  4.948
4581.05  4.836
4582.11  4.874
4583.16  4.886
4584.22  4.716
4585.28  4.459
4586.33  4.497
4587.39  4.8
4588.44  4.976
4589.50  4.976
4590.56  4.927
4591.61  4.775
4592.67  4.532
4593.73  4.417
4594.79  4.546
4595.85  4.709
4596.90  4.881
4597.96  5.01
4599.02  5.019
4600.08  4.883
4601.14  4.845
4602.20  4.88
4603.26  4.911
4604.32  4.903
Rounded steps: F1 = 0.190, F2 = 0.23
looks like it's 0.21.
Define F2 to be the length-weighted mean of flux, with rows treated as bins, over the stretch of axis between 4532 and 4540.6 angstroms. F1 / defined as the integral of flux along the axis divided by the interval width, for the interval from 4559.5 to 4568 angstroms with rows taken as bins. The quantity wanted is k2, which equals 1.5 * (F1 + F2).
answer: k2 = 14.0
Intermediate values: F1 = 4.93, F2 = 4.42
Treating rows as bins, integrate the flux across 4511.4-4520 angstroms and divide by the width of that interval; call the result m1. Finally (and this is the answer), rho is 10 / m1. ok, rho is 2.01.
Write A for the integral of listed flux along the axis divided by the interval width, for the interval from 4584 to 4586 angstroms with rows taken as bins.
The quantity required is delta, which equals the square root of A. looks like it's 2.14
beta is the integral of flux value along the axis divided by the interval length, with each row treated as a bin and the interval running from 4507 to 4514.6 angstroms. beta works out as 5.13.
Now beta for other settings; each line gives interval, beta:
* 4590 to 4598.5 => 4.73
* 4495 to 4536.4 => 4.72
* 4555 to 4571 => 4.99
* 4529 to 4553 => 4.50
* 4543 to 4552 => 4.67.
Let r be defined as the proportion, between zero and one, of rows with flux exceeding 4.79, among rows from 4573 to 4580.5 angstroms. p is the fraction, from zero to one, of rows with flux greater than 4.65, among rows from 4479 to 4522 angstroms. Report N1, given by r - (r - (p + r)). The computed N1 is 1.8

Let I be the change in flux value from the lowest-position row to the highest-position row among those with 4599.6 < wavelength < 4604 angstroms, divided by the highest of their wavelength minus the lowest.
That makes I 0.01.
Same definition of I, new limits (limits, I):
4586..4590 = 0.15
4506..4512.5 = -0.07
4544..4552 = 0.00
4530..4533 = 0.07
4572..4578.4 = 0.03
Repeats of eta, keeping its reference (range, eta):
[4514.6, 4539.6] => 0.34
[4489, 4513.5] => 0.05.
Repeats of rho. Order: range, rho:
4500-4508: 1.95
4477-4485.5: 2.16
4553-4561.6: 2.01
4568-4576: 2.02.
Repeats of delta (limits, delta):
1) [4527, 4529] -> 2.04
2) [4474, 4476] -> 2.18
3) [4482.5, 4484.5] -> 2.16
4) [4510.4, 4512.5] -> 2.24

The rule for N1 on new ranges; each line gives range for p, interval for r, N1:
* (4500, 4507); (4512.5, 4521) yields 1.9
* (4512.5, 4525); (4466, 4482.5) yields 0.9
